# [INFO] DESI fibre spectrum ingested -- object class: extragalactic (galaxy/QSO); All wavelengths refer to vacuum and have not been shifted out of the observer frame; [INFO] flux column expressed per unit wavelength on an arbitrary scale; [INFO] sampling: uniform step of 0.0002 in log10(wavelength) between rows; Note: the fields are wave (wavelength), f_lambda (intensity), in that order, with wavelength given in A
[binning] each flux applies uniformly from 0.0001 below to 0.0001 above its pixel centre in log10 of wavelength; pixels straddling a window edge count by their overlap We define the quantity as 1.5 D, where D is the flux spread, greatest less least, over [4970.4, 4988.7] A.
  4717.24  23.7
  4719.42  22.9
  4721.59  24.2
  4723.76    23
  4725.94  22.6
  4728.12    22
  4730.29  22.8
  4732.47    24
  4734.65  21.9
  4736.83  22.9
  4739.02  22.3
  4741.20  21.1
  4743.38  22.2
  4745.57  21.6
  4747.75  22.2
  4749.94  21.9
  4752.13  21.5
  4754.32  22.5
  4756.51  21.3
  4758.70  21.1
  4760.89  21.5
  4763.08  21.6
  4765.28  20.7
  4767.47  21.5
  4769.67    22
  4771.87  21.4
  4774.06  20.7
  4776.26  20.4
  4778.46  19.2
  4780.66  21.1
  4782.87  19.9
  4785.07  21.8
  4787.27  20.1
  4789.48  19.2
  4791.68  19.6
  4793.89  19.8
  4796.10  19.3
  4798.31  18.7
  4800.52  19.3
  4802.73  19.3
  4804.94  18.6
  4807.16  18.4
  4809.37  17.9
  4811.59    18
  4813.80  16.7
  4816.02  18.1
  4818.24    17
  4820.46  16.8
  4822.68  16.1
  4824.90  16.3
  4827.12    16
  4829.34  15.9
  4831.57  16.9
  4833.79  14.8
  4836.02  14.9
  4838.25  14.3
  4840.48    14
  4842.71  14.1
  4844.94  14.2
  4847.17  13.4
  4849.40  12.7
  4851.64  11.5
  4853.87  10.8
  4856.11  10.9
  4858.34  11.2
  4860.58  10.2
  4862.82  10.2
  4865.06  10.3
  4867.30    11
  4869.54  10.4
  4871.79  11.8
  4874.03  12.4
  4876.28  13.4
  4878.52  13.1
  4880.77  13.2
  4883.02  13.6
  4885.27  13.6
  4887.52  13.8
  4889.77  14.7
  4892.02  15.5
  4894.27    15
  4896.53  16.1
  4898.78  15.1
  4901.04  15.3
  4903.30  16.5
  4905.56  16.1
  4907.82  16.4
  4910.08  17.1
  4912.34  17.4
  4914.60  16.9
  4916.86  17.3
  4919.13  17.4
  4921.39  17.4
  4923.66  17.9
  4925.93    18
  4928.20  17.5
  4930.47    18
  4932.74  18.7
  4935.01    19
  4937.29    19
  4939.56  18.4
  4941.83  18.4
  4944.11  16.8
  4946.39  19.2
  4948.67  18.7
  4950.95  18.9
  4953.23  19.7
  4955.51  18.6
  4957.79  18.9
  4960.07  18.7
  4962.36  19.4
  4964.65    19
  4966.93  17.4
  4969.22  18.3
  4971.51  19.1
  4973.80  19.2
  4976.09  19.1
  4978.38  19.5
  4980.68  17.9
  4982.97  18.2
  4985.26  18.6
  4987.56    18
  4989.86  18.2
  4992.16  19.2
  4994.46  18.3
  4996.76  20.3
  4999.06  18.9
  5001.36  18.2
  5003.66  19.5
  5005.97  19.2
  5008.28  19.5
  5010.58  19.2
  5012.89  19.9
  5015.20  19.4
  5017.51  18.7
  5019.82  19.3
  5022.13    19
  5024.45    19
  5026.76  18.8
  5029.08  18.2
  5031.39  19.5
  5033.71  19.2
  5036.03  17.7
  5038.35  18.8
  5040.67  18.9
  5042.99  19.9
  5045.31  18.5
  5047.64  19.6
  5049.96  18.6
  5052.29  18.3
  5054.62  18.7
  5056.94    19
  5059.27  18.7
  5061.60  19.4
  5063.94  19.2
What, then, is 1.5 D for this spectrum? 2.4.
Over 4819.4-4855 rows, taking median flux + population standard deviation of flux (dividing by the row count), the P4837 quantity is 16.3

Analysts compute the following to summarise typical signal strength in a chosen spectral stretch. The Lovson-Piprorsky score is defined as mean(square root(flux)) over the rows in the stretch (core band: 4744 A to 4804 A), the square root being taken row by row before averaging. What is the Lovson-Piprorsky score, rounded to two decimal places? 4.55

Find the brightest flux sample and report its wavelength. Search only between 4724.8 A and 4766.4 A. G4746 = 4732.47 A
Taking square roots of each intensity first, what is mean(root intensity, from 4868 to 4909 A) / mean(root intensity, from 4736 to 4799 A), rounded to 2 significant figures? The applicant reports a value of 0.82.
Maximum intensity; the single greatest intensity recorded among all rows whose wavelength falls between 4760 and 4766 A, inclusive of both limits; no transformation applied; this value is 21.6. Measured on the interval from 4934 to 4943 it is 19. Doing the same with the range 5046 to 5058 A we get 19.6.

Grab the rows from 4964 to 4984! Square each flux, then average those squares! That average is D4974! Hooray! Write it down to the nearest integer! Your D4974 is 348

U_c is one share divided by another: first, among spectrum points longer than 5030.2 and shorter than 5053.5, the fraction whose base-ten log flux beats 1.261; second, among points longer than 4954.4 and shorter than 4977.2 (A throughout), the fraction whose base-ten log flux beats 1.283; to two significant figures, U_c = 4.5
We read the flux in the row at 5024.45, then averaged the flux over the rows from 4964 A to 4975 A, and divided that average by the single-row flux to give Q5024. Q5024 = 0.98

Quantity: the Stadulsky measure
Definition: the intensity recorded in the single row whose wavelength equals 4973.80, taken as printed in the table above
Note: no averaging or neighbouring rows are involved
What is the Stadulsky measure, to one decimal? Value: 19.2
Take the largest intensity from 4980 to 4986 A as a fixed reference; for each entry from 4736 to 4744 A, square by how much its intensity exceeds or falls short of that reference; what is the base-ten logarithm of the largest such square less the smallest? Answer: 1.1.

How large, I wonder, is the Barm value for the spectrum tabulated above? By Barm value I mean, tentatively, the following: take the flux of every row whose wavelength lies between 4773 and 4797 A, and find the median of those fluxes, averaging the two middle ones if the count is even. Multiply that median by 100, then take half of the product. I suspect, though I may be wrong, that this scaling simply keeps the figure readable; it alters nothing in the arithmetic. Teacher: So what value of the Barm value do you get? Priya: 995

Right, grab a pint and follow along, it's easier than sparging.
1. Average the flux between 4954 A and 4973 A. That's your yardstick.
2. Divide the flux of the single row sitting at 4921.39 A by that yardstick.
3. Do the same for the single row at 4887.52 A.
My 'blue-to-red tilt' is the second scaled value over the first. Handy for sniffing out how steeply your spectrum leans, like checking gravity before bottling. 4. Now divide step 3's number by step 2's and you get 0.79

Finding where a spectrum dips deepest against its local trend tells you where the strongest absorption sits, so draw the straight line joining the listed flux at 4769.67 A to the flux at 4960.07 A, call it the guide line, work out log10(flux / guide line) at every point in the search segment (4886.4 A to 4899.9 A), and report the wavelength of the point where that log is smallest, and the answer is 4887.52 A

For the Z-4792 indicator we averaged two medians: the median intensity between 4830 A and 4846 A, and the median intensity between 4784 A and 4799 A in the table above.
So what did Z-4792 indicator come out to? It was 17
